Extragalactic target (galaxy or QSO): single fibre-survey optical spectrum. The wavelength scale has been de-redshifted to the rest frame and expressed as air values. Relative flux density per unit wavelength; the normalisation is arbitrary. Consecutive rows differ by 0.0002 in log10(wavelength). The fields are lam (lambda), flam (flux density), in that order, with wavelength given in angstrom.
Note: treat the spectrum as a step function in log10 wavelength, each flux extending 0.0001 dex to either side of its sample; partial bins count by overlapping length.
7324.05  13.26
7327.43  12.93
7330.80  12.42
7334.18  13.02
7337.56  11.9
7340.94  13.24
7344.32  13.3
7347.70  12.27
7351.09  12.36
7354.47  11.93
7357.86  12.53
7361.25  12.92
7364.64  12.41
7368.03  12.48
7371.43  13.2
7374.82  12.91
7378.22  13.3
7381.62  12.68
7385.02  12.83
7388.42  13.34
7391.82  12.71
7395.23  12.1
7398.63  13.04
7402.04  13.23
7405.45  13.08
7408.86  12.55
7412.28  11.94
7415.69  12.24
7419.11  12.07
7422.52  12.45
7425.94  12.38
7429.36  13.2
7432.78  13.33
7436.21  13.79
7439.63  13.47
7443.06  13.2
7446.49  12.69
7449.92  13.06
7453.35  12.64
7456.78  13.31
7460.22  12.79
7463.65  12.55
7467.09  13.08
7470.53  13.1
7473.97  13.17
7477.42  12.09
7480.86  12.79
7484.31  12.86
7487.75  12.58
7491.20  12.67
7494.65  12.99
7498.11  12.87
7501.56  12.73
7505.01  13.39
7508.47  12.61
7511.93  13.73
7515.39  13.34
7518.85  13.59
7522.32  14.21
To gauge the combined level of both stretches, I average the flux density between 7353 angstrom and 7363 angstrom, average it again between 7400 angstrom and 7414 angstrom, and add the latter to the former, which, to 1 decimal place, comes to 25.2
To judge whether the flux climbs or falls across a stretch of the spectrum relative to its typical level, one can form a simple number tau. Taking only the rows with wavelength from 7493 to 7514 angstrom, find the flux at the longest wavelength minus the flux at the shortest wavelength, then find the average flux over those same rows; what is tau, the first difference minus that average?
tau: -12.3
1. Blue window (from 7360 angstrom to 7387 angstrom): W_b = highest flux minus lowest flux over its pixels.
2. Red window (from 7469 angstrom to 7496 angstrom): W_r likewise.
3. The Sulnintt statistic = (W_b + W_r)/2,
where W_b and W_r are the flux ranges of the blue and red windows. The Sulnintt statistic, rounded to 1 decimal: 1.0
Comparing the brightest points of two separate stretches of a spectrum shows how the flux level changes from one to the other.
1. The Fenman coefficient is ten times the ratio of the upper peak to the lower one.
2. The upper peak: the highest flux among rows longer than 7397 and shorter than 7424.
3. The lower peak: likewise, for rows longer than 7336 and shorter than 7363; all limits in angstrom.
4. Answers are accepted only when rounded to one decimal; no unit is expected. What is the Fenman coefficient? 9.9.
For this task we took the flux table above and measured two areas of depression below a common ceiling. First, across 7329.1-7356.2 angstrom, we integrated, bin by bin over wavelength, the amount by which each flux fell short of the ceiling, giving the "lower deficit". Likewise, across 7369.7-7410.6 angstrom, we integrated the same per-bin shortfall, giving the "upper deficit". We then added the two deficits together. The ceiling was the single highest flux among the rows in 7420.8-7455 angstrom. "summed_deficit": 69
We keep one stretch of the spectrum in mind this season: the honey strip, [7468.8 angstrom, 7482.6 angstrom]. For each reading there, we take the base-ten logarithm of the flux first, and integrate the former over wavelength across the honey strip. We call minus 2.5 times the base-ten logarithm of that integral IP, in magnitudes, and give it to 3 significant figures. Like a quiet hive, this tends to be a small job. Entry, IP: -2.96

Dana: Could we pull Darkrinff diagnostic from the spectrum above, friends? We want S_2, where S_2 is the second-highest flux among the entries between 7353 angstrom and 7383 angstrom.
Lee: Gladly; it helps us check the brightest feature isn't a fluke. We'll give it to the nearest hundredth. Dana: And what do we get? 13.20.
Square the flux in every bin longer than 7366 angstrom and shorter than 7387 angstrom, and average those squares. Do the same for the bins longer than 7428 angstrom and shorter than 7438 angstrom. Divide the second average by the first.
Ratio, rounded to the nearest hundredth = 1.09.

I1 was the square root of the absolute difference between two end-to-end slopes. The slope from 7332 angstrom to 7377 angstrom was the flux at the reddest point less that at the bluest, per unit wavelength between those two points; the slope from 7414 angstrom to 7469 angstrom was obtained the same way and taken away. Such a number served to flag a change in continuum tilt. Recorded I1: 0.14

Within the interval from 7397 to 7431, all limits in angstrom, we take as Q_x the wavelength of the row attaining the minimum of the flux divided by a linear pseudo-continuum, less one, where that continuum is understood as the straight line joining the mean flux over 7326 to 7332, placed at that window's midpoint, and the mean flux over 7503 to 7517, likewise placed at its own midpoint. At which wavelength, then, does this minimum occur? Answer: 7412.28 angstrom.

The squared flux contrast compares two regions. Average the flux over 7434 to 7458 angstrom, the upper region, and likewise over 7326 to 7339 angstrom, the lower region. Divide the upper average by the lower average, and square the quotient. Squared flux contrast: 1.10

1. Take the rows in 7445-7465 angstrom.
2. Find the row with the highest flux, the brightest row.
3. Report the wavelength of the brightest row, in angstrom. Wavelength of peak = 7456.78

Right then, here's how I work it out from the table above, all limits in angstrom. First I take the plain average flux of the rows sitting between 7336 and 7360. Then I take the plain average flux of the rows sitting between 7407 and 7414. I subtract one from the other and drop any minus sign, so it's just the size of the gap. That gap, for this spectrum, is 0.26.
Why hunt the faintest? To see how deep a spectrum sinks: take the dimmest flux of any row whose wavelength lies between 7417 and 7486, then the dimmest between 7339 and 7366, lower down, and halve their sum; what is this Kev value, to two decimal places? 12.00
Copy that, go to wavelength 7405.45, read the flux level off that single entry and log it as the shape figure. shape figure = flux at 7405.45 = 13.08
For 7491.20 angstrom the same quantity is 12.67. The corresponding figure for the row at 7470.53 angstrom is 13.1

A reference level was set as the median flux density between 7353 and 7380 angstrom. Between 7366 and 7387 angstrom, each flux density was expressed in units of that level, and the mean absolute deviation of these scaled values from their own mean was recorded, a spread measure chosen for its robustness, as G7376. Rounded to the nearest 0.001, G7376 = 0.019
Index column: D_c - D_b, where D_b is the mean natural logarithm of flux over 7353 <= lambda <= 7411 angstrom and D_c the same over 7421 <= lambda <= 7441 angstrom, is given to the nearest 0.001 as 0.025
